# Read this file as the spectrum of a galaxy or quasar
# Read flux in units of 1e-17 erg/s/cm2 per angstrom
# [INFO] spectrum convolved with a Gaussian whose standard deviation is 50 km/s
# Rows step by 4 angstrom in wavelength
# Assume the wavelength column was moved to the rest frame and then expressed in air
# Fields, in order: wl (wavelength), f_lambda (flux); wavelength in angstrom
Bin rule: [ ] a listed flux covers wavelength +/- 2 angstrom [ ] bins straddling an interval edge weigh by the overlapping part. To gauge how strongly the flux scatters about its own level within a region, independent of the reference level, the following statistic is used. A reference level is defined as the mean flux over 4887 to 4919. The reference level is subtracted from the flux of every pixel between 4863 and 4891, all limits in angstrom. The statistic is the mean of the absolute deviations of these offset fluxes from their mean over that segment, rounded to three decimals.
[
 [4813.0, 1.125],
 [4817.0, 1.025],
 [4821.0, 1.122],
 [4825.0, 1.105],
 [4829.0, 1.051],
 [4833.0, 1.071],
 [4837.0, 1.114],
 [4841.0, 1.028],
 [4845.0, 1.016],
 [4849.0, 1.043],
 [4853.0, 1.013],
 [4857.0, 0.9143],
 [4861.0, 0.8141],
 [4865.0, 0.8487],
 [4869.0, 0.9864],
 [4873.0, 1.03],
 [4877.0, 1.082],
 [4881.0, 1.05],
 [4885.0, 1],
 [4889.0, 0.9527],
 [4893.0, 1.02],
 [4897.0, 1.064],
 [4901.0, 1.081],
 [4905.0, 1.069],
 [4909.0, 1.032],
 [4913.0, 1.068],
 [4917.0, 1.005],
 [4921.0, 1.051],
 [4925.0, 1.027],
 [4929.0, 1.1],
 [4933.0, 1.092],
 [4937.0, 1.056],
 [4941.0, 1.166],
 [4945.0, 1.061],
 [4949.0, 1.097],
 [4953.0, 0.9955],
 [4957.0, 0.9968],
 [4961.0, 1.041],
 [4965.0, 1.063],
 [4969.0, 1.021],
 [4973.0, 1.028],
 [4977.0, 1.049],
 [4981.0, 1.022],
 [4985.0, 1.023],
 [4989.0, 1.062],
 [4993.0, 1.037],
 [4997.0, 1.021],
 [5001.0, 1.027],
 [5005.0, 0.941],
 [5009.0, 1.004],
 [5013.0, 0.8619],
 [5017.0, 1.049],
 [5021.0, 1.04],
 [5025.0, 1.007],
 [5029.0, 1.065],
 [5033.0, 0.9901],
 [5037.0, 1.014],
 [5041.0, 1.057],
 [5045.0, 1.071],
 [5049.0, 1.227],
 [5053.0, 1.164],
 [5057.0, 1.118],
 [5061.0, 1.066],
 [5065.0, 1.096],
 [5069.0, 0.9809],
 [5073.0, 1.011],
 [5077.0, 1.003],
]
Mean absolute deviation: 0.054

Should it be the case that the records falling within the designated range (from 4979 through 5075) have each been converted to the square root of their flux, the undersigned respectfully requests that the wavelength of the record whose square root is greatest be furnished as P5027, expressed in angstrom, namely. 5049.0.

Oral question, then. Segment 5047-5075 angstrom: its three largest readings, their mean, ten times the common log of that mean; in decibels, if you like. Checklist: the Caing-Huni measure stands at 0.7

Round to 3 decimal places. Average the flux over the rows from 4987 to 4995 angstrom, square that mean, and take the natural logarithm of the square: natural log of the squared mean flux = 0.097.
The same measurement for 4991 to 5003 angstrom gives 0.056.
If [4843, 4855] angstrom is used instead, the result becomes 0.047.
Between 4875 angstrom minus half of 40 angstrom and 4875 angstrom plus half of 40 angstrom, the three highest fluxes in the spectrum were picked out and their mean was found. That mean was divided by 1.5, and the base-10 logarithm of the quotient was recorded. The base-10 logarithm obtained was -0.153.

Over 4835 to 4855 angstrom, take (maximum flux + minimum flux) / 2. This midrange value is 1.06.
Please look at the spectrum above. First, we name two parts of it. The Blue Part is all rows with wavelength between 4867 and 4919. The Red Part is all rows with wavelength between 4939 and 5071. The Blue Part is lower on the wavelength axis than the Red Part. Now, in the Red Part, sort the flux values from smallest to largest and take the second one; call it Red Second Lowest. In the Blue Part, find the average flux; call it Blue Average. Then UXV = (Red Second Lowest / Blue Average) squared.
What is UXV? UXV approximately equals 0.83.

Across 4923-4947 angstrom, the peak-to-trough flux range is 0.14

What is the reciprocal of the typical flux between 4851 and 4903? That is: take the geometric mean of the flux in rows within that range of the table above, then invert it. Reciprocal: 1.01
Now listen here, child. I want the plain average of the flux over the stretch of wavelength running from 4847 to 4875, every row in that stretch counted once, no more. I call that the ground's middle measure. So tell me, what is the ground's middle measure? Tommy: 0.95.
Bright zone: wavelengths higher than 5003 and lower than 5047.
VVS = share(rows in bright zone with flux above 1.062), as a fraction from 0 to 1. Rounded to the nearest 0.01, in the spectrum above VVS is 0.18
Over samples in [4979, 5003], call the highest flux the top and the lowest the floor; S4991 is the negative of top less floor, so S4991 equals -0.041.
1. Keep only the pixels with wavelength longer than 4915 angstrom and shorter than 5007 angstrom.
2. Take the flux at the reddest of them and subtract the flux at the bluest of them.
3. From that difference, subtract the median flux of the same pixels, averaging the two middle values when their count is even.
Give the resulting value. -1.10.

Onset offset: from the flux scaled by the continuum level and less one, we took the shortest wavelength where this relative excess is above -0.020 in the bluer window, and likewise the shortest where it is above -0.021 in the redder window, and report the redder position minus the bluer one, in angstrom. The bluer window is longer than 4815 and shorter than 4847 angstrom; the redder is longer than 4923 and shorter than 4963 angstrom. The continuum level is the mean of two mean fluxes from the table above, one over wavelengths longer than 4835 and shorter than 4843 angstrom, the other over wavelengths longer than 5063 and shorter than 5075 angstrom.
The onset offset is 108 angstrom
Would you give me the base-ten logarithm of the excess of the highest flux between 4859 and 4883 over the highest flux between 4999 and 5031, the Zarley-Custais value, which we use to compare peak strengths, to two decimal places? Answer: -1.77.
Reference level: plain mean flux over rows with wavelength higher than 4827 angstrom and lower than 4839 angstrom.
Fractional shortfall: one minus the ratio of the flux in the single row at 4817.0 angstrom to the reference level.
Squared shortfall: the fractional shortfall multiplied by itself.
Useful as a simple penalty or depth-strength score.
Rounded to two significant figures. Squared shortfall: 0.0025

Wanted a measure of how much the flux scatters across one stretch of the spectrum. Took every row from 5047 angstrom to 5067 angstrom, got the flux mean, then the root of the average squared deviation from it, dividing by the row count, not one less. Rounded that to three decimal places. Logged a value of 0.056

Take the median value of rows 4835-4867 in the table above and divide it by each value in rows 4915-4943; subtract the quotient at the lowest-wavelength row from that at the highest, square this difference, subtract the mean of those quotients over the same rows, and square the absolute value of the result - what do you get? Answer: 0.86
